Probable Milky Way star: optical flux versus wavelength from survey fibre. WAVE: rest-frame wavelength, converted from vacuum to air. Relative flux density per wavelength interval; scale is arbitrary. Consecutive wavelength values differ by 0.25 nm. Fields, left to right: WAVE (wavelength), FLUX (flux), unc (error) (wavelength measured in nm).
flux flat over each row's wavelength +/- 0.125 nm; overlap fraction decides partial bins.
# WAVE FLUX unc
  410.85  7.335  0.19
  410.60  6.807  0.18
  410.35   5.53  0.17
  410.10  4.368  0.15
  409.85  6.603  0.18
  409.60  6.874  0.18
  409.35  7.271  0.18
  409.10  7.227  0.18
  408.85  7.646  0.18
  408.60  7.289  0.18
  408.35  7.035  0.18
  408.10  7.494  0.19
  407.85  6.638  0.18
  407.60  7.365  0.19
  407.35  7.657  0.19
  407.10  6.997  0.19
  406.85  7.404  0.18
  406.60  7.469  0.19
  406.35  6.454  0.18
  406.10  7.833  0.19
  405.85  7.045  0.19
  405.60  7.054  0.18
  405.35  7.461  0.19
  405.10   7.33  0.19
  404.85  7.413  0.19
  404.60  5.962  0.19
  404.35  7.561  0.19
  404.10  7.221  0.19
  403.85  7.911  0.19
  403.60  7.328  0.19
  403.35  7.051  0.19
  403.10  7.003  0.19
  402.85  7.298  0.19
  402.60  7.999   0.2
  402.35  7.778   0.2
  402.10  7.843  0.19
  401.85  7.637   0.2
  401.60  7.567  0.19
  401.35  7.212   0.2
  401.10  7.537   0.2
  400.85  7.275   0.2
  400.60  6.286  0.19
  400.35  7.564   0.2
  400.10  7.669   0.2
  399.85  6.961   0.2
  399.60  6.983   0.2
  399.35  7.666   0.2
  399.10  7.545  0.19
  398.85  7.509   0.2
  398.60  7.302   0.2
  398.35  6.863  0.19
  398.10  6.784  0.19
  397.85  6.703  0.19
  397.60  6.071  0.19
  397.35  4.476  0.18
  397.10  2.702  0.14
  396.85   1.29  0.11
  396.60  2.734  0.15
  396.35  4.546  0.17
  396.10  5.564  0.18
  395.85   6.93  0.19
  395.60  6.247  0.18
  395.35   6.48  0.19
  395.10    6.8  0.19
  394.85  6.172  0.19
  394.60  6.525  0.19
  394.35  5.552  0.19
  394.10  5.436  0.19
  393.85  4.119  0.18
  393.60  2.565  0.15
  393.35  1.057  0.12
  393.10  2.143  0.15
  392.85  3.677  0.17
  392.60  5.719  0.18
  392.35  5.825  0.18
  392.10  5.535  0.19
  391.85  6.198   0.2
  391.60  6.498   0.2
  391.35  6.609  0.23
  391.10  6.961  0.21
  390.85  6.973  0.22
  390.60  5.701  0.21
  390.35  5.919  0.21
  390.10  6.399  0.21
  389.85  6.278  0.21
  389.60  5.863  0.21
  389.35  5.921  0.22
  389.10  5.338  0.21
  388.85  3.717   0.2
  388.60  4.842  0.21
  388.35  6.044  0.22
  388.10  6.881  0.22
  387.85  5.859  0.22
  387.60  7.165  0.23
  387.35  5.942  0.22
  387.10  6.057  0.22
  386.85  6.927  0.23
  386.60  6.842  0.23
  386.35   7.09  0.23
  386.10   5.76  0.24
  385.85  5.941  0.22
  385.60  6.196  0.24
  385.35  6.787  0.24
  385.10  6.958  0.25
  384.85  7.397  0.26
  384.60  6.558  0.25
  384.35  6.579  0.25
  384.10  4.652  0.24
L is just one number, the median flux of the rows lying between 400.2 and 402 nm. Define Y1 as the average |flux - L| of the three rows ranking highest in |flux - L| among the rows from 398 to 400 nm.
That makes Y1 0.7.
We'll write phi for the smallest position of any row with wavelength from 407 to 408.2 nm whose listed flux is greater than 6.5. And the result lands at 407.10 nm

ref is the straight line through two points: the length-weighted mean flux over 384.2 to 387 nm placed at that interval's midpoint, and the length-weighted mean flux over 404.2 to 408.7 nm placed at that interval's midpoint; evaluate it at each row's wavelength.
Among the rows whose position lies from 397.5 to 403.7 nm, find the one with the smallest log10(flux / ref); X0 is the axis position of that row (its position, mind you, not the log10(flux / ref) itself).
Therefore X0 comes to 397.60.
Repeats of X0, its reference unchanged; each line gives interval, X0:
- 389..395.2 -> 393.35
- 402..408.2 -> 404.60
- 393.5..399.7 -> 396.85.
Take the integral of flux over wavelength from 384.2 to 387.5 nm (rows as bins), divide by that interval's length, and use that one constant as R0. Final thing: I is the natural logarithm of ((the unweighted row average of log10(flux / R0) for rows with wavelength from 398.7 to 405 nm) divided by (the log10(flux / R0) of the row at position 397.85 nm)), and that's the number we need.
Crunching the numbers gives 1.5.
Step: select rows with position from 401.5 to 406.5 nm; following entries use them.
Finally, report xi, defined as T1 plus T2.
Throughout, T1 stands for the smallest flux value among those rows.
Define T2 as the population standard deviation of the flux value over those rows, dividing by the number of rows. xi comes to 6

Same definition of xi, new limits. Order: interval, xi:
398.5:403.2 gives 7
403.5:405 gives 7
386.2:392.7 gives 4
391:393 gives 5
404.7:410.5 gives 5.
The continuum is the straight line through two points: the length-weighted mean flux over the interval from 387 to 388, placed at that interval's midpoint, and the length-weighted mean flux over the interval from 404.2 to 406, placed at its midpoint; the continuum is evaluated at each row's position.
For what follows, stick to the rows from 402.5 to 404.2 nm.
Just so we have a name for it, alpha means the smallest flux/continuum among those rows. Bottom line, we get 1.00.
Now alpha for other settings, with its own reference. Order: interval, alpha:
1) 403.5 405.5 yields 0.84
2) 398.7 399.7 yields 1.02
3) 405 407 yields 0.90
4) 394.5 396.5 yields 0.68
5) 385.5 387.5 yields 0.93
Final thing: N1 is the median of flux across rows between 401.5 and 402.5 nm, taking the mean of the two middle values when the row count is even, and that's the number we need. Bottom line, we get 7.71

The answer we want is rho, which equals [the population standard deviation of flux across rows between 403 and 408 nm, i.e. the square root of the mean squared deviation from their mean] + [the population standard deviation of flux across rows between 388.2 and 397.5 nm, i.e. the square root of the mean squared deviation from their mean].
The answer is 2.1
